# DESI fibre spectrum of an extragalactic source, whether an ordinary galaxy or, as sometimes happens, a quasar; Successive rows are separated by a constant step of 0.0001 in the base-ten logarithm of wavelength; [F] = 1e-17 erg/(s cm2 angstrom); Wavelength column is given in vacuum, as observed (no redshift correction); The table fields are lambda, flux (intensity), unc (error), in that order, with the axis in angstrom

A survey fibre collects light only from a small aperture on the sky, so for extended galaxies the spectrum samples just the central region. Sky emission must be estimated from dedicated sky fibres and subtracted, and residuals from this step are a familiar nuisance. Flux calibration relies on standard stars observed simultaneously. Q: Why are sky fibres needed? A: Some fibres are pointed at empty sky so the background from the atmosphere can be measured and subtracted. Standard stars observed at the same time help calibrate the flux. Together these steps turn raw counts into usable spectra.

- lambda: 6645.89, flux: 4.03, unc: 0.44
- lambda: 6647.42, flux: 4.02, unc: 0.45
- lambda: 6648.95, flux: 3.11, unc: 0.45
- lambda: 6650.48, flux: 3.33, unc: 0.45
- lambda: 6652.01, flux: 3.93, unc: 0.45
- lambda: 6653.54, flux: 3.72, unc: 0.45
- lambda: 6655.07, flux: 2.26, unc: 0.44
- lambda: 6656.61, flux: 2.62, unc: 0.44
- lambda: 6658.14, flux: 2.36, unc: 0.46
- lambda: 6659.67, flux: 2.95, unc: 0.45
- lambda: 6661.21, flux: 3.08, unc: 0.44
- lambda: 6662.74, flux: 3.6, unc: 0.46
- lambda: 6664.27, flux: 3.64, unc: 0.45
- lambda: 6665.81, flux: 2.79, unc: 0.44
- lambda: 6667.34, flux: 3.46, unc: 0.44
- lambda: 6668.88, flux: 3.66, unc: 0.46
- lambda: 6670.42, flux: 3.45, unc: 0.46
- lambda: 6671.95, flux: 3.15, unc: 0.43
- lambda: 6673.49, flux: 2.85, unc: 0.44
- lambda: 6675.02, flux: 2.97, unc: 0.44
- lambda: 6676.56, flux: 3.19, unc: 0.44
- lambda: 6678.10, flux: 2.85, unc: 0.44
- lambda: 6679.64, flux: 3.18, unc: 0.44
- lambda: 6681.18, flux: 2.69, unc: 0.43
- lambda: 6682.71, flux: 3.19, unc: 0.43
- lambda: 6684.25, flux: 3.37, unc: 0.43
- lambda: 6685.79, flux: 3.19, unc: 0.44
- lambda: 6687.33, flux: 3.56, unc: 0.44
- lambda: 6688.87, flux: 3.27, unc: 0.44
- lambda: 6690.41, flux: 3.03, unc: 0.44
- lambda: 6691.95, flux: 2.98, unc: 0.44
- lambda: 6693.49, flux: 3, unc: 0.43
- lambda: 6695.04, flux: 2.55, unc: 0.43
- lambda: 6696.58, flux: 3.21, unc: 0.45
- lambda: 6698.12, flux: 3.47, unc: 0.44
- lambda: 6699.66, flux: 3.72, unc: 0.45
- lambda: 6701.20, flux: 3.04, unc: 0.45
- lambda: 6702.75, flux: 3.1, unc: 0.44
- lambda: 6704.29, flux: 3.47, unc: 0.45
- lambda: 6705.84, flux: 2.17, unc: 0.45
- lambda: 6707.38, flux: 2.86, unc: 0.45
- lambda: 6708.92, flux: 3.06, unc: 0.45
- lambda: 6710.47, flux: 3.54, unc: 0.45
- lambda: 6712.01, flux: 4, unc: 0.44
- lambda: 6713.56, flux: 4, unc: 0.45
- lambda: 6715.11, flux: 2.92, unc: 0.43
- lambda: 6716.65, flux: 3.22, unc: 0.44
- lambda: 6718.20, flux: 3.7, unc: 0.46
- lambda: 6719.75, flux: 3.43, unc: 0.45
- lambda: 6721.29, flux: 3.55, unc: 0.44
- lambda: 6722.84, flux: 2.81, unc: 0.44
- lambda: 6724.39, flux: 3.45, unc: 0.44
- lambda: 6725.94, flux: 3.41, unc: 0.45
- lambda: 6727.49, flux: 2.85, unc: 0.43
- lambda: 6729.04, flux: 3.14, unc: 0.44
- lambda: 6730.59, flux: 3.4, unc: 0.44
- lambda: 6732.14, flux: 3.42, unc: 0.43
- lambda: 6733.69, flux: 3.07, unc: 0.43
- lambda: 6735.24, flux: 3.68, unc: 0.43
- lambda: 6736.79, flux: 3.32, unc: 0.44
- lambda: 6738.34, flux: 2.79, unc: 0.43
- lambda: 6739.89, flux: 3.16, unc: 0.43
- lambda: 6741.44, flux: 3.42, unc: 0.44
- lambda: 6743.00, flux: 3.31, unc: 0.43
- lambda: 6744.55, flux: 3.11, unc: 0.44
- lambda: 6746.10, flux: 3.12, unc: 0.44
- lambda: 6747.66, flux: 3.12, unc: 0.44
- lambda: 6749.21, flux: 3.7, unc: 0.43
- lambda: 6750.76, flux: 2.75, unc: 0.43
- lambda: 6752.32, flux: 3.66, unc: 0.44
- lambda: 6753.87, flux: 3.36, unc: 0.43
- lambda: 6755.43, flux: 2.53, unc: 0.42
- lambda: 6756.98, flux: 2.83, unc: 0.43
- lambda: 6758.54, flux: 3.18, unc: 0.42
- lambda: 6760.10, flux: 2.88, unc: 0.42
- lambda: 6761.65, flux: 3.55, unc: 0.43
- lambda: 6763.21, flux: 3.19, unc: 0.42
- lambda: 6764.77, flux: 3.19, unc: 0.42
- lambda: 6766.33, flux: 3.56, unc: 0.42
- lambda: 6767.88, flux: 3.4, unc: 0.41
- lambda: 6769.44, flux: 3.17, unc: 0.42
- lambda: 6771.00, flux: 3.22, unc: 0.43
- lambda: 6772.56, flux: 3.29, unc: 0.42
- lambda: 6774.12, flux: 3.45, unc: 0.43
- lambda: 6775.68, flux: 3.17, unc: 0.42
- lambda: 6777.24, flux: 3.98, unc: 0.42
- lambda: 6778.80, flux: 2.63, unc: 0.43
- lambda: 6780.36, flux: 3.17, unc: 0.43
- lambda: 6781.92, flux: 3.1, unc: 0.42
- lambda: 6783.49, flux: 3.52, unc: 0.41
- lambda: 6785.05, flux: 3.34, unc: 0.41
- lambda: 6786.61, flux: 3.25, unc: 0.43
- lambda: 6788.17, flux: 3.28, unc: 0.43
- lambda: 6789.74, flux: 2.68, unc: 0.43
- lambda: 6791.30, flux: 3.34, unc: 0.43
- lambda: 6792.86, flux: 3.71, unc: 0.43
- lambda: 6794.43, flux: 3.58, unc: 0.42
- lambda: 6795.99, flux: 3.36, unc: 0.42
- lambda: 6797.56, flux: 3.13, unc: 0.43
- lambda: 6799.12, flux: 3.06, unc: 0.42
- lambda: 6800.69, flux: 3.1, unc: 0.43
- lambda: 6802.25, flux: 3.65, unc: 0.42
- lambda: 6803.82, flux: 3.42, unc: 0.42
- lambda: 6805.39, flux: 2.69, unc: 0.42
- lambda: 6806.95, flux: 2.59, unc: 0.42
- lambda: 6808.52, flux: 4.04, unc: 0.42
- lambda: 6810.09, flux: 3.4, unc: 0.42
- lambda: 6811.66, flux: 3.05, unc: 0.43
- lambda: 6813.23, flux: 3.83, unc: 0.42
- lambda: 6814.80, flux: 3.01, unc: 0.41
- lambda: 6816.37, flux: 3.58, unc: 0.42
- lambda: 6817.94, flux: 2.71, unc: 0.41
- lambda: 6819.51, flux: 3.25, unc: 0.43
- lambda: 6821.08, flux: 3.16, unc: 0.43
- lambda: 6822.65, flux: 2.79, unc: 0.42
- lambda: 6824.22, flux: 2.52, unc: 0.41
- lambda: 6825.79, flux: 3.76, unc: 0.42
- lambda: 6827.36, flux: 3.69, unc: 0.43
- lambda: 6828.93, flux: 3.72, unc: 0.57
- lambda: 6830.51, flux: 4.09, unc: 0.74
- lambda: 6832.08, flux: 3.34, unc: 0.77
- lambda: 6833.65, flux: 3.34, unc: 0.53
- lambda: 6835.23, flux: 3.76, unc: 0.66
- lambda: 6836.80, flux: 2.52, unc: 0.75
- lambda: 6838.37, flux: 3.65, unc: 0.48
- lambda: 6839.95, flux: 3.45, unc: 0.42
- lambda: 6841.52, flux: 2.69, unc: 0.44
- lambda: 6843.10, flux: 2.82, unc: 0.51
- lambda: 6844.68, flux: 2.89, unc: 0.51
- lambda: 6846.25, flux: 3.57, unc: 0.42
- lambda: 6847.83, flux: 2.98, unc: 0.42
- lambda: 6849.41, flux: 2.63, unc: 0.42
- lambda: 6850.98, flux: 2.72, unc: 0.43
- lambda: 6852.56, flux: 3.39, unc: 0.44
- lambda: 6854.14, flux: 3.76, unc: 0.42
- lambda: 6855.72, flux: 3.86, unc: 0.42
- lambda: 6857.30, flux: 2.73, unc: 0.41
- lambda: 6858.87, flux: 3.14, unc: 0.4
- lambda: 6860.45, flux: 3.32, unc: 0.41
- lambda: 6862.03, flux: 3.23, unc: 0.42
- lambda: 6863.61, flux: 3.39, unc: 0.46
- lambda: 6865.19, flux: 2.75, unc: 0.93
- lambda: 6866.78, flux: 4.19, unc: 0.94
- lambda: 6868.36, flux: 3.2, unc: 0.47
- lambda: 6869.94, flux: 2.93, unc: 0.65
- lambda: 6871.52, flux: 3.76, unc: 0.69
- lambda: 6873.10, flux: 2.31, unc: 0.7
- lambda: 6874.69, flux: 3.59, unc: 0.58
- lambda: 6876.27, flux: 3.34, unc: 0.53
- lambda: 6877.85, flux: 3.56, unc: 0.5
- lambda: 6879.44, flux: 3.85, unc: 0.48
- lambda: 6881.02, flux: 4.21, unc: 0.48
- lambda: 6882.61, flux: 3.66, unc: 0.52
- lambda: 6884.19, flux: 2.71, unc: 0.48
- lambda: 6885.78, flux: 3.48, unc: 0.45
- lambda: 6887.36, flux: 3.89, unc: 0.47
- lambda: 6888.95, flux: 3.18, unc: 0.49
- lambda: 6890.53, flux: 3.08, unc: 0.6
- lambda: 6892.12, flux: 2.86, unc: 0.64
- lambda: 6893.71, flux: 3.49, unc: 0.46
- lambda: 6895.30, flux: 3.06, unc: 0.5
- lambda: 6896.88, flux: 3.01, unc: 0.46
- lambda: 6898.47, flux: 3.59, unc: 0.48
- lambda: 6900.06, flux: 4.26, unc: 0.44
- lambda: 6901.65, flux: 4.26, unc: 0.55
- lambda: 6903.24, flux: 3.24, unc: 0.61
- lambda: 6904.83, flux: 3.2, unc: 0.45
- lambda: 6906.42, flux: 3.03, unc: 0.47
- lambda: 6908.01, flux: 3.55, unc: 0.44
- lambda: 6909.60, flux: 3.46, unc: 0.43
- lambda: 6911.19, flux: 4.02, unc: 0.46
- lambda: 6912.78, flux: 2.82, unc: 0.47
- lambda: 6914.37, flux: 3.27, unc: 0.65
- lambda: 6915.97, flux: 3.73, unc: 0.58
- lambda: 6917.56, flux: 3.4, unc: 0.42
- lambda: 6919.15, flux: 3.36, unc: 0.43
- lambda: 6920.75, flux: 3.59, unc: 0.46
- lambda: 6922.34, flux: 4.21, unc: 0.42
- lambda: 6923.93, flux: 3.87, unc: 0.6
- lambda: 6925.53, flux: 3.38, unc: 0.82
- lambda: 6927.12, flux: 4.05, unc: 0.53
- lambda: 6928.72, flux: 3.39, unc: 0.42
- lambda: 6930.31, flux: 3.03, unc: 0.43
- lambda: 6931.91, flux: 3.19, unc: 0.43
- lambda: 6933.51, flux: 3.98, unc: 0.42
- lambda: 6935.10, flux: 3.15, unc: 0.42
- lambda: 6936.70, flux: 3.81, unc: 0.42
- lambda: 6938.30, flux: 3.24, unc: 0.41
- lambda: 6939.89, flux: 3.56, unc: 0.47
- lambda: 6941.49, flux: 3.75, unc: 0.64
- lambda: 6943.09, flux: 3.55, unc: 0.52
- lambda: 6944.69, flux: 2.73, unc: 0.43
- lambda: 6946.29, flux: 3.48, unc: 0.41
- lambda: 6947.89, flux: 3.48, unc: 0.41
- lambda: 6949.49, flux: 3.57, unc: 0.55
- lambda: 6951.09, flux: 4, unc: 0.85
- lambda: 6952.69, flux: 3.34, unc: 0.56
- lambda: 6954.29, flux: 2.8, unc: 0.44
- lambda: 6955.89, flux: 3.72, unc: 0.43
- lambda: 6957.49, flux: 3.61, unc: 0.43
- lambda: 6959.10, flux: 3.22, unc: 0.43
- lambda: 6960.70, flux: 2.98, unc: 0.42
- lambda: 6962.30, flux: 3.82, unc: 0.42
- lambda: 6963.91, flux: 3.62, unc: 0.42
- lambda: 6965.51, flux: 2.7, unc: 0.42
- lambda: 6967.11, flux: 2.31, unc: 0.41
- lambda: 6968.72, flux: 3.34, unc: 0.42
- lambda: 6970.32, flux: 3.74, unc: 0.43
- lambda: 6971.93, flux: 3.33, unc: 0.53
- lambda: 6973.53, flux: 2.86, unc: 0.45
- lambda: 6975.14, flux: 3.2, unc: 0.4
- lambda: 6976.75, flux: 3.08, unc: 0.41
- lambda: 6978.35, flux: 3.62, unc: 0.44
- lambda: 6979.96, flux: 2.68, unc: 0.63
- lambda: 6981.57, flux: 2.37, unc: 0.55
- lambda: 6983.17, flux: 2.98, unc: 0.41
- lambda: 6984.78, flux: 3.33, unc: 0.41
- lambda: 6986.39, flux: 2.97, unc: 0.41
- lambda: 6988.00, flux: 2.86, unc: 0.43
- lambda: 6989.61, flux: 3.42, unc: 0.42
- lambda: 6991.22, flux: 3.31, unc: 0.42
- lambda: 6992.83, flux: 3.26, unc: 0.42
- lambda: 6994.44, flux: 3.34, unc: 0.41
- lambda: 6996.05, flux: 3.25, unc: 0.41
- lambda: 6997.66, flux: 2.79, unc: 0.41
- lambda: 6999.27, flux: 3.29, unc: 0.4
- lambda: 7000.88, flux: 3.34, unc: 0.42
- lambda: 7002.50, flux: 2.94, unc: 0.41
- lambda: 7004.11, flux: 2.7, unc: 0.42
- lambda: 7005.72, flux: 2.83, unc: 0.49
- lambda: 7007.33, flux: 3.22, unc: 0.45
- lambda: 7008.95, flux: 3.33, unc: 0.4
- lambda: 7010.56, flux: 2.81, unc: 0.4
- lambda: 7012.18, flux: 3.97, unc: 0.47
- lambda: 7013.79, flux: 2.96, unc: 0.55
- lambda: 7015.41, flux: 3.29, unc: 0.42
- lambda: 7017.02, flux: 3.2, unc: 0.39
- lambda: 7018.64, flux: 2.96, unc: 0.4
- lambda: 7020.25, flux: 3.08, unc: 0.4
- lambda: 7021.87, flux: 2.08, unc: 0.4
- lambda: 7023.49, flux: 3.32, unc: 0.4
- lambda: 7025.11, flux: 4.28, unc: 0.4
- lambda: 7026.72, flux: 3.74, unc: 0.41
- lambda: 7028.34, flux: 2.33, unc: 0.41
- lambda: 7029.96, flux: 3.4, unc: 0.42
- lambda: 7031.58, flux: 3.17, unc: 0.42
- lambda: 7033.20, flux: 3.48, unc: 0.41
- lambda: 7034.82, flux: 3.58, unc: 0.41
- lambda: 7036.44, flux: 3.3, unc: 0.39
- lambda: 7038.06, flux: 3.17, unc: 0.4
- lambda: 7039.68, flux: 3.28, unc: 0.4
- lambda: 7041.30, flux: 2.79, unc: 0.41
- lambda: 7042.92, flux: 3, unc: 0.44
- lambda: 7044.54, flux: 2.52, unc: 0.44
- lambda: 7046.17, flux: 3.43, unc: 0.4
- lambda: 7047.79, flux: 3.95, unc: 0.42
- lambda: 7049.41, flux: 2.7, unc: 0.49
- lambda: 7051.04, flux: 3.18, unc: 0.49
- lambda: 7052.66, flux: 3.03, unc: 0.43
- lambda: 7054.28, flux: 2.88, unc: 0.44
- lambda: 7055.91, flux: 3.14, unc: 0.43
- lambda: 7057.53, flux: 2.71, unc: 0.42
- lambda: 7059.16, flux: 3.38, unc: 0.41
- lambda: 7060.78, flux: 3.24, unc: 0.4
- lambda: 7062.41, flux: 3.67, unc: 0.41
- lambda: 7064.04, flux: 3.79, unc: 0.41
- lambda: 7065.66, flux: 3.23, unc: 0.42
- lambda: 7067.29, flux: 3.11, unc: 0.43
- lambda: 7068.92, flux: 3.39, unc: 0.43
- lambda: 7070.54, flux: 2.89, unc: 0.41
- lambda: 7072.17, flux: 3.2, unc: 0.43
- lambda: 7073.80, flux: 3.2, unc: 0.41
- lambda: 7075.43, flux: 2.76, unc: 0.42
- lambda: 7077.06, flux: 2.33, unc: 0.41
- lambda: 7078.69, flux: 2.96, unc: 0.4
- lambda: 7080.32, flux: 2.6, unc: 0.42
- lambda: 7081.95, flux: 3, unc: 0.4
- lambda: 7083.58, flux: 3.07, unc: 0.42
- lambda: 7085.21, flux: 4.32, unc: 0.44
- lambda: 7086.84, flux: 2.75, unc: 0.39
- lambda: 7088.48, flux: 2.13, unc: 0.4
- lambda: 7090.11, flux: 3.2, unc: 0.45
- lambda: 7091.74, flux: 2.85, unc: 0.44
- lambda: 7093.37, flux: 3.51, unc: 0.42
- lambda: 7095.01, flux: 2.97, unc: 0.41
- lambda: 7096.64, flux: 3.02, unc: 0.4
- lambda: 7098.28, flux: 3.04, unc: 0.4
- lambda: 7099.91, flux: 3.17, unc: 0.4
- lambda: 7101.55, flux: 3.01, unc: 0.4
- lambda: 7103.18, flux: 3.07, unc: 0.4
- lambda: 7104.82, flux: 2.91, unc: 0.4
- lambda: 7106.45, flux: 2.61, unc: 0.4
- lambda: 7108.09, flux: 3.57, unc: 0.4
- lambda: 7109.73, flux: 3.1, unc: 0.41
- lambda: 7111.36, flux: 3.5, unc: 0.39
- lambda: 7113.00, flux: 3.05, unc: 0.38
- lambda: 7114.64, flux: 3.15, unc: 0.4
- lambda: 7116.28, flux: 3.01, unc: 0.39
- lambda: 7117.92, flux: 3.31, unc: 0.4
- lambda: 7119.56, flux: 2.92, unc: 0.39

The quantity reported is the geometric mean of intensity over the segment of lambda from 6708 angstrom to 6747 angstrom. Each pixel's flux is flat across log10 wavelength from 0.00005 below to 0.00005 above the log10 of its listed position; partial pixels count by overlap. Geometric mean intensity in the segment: 3.30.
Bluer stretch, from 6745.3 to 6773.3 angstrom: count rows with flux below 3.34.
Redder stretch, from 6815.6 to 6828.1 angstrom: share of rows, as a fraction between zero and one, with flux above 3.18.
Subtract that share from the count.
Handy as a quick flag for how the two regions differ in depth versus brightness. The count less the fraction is 11.5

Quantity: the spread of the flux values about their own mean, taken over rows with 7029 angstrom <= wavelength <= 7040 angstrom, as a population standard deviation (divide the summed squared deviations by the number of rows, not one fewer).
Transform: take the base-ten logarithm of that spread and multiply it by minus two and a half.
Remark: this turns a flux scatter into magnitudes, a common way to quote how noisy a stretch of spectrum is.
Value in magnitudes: 2.1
